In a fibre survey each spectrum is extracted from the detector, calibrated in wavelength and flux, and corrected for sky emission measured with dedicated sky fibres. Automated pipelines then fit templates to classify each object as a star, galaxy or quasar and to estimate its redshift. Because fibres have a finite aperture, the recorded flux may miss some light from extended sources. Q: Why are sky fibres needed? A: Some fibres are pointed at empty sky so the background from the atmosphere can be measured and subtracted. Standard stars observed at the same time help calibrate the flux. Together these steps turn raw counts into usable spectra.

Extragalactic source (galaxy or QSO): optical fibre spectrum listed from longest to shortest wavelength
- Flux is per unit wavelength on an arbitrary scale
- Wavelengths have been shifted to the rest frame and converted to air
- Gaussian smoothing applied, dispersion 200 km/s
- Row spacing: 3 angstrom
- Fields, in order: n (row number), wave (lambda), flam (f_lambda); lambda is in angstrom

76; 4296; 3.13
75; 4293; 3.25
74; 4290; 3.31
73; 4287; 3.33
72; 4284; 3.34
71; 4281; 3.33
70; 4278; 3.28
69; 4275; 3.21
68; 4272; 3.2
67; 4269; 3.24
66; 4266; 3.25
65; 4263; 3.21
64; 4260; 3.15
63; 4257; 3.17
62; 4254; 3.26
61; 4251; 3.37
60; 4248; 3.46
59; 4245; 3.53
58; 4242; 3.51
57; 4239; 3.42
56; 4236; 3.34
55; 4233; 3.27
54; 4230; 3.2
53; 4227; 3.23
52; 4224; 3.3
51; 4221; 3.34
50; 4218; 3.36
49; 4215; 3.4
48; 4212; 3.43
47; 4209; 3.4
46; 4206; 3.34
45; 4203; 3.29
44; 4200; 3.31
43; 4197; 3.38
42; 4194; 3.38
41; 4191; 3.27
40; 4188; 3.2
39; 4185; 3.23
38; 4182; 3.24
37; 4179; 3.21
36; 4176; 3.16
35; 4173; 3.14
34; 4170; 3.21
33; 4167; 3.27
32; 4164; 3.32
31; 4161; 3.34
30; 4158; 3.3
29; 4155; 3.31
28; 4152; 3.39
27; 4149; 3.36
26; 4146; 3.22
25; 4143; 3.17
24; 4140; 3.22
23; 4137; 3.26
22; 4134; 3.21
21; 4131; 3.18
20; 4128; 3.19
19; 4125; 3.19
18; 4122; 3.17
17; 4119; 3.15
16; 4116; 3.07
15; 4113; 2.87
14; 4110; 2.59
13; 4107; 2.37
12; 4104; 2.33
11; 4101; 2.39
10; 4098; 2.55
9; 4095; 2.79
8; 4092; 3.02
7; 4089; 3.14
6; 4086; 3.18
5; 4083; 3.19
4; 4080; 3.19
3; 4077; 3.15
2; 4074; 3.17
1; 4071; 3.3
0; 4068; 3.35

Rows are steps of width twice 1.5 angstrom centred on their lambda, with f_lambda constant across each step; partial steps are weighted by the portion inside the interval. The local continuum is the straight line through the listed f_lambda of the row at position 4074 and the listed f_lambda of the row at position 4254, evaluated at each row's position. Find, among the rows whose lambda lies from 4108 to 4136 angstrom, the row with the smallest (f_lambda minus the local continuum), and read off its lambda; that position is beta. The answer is 4110 angstrom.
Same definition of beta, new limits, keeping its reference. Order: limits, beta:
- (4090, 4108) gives 4104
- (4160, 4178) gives 4173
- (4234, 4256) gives 4254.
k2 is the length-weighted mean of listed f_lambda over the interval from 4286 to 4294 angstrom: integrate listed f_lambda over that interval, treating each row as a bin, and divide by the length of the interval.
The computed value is 3.30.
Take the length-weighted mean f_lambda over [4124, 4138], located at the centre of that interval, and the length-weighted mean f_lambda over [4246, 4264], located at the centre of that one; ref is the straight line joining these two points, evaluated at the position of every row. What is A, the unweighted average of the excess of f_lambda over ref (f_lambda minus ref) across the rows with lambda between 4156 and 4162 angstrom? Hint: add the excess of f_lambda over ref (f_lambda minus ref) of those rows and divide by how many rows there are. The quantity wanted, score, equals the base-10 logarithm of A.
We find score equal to -1.01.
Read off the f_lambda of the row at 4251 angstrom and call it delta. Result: 3.37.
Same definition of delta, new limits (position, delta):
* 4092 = 3.02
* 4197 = 3.38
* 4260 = 3.15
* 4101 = 2.39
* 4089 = 3.14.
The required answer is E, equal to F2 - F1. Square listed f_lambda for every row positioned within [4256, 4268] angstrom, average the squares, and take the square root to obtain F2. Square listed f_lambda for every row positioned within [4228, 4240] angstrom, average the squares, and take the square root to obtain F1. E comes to -0.11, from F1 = 3.31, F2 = 3.20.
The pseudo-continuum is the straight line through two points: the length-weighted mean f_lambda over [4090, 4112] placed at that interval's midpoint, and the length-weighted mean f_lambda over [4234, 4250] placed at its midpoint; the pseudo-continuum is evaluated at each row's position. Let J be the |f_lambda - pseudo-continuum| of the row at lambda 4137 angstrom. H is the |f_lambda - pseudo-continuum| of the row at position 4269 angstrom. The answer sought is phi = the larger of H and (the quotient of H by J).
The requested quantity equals 0.82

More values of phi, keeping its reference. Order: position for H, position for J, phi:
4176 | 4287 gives 0.29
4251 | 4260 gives 0.32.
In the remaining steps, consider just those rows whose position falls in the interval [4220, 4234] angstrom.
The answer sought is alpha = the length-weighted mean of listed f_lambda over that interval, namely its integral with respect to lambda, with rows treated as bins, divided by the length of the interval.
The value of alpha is 3.27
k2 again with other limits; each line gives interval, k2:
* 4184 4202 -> 3.30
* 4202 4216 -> 3.37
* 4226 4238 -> 3.27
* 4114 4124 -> 3.12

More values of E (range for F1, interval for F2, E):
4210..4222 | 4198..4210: -0.05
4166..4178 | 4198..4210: 0.14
